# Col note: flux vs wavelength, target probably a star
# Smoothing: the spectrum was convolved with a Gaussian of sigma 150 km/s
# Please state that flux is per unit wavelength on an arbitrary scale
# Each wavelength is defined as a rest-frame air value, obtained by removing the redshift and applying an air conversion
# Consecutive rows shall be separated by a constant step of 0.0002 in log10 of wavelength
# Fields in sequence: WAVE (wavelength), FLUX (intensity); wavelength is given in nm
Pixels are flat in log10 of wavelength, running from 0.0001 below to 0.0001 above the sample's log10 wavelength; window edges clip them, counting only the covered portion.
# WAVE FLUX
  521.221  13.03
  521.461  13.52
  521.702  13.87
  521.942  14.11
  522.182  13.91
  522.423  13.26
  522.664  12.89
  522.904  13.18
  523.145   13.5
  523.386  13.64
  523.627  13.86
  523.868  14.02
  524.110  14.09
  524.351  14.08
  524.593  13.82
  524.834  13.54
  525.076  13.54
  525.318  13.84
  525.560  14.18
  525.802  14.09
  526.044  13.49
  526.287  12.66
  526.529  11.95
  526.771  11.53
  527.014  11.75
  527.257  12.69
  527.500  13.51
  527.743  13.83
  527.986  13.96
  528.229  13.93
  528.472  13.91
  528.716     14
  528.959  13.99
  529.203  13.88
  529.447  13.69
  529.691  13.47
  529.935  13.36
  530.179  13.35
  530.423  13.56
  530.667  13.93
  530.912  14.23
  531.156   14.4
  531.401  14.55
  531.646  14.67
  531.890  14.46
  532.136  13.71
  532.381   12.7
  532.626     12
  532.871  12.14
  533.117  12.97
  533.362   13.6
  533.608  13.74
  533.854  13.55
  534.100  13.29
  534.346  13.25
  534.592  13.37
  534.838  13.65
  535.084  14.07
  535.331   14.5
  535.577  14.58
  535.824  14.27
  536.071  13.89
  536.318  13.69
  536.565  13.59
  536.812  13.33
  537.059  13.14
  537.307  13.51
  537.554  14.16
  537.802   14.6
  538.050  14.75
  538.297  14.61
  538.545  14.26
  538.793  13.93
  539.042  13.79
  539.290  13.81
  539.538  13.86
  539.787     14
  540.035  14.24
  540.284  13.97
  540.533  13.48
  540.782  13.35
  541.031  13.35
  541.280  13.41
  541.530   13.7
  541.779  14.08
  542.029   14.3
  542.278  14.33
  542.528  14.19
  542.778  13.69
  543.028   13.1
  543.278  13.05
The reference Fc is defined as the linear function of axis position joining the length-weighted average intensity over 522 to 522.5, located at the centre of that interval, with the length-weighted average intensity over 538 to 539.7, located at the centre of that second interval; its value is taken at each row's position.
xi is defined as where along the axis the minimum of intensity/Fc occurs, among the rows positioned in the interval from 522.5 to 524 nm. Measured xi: 522.664 nm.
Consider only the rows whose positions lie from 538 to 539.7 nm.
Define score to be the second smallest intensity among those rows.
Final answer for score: 13.81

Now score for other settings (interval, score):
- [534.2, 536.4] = 13.37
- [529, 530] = 13.47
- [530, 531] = 13.56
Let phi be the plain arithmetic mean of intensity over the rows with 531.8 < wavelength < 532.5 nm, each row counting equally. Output 13.6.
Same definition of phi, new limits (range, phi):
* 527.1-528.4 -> 13.6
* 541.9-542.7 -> 14.3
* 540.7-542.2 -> 13.7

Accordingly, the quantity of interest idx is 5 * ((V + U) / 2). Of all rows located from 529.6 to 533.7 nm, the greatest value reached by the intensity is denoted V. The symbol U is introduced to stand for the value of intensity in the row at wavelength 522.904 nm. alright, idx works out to 69.6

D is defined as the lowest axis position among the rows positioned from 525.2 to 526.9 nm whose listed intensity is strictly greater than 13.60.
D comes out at 525.318 nm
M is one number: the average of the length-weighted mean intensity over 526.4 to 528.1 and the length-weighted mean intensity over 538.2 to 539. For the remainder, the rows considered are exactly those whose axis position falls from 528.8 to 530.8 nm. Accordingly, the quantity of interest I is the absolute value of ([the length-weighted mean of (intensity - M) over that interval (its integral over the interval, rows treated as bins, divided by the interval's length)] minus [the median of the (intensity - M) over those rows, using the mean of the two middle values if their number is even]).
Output 0.038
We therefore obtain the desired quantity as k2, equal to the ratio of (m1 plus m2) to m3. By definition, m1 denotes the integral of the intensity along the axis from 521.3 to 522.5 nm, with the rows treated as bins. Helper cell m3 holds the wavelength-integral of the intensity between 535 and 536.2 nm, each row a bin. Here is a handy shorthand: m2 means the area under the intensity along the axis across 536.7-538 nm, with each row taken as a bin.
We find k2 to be 2.01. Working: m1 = 16.5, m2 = 17.9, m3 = 17.1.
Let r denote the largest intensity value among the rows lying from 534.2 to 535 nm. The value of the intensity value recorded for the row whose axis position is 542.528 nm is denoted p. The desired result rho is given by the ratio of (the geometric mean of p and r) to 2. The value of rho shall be 6.96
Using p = 14.19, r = 13.65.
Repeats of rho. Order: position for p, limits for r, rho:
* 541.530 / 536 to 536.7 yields 6.90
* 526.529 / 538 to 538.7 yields 6.64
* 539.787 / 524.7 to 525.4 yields 6.96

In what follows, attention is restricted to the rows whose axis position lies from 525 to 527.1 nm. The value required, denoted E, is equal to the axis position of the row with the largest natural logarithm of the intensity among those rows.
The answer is 525.560 nm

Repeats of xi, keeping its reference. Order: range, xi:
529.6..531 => 530.179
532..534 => 532.626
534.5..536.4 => 534.592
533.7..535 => 534.346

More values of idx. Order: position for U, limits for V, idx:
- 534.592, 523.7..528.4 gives 68.9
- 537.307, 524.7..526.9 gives 69.2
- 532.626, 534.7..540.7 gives 66.9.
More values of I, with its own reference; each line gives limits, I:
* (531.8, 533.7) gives 0.152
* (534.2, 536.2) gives 0.040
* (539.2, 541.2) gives 0.086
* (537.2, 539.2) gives 0.010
